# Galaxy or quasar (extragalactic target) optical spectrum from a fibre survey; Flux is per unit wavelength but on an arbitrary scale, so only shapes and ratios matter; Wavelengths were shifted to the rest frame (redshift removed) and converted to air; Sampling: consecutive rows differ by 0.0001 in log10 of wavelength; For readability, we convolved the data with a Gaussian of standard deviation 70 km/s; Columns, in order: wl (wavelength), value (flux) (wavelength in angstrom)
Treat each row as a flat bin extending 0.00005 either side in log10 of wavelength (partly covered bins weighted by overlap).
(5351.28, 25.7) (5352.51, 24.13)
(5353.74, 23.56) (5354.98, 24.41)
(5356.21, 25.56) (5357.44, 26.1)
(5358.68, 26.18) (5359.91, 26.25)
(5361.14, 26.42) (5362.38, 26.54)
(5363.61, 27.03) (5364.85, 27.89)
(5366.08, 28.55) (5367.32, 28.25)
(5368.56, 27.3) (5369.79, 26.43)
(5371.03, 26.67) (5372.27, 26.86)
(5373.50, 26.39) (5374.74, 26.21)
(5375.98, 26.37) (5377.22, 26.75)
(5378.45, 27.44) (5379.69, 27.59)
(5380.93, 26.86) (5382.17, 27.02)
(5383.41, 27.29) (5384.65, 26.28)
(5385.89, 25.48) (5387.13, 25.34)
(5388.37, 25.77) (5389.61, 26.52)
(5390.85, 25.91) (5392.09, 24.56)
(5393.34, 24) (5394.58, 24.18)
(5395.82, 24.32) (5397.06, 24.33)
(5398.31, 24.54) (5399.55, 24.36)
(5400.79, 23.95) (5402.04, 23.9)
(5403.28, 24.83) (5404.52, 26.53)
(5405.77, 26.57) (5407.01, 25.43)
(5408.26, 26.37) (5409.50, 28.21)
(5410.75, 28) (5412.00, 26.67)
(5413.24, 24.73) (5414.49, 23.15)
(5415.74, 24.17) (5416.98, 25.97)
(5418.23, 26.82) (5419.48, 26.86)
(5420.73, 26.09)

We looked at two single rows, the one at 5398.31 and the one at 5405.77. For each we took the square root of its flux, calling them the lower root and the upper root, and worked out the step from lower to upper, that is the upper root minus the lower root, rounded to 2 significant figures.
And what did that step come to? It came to 0.20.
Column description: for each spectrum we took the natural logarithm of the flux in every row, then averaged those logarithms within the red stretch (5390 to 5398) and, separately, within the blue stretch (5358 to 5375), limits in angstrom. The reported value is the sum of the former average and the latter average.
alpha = 6.49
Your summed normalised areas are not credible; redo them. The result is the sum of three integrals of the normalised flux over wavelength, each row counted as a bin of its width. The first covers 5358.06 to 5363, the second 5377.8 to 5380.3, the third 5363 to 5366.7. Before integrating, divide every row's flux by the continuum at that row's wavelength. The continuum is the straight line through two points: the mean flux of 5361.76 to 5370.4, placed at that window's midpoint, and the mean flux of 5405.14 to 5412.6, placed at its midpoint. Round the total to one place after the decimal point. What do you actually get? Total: 11.0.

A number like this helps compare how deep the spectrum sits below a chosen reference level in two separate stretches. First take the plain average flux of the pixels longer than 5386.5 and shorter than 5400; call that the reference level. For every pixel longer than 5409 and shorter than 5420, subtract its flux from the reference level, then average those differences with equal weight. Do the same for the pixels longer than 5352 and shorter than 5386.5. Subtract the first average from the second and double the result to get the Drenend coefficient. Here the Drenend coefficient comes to -0.9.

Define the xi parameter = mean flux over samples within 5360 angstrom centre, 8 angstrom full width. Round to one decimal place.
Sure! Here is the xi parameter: 26.3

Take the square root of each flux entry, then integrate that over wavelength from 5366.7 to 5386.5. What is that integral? 103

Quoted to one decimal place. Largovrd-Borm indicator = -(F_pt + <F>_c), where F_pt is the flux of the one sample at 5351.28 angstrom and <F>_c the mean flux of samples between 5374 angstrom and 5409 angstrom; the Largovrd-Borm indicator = -51.4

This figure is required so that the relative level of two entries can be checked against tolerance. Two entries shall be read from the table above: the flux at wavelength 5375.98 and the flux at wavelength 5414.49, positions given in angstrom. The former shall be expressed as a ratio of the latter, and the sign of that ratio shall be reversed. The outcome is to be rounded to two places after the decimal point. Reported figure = -1.14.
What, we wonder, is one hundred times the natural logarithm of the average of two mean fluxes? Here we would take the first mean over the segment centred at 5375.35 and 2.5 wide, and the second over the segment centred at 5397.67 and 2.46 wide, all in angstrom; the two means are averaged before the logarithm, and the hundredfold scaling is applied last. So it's 323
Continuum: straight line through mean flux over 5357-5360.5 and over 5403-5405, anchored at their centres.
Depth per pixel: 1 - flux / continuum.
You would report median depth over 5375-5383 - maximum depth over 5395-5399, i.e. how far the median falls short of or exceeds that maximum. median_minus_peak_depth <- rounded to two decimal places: -0.10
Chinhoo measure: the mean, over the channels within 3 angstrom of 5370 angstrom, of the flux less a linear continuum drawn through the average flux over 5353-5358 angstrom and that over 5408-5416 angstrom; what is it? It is 1.9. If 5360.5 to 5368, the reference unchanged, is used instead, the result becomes 2.4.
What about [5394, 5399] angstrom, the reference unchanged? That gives -1.3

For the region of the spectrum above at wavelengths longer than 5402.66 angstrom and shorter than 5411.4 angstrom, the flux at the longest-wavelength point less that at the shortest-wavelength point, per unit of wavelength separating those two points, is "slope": 0.42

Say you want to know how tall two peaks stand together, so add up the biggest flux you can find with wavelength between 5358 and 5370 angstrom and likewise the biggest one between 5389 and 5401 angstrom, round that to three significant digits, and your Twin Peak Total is 55.1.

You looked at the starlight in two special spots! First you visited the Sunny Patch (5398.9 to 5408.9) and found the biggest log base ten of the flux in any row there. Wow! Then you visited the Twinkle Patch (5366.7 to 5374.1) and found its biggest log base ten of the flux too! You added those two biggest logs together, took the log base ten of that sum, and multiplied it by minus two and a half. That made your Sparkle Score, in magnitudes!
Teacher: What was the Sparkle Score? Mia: -1.15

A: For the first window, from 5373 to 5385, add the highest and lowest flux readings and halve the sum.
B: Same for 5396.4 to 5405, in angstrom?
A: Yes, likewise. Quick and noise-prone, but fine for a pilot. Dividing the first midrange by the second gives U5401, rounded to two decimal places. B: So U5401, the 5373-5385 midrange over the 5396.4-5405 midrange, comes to 1.07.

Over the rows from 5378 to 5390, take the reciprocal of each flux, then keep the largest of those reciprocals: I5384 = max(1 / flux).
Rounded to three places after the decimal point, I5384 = 0.039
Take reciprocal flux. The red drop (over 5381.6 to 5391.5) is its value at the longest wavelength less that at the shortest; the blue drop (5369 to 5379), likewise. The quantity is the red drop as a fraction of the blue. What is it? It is -1.1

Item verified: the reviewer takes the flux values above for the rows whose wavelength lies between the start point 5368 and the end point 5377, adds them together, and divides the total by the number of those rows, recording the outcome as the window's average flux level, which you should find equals 26.6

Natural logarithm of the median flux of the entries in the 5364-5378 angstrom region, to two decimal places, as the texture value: 3.29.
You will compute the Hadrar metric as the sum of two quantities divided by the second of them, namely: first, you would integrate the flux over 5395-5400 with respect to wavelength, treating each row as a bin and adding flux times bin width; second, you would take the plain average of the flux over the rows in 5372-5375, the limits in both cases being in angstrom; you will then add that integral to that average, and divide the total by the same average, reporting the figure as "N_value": 5.6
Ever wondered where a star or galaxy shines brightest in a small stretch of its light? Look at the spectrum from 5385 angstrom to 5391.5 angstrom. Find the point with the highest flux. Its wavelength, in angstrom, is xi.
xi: 5389.61 angstrom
